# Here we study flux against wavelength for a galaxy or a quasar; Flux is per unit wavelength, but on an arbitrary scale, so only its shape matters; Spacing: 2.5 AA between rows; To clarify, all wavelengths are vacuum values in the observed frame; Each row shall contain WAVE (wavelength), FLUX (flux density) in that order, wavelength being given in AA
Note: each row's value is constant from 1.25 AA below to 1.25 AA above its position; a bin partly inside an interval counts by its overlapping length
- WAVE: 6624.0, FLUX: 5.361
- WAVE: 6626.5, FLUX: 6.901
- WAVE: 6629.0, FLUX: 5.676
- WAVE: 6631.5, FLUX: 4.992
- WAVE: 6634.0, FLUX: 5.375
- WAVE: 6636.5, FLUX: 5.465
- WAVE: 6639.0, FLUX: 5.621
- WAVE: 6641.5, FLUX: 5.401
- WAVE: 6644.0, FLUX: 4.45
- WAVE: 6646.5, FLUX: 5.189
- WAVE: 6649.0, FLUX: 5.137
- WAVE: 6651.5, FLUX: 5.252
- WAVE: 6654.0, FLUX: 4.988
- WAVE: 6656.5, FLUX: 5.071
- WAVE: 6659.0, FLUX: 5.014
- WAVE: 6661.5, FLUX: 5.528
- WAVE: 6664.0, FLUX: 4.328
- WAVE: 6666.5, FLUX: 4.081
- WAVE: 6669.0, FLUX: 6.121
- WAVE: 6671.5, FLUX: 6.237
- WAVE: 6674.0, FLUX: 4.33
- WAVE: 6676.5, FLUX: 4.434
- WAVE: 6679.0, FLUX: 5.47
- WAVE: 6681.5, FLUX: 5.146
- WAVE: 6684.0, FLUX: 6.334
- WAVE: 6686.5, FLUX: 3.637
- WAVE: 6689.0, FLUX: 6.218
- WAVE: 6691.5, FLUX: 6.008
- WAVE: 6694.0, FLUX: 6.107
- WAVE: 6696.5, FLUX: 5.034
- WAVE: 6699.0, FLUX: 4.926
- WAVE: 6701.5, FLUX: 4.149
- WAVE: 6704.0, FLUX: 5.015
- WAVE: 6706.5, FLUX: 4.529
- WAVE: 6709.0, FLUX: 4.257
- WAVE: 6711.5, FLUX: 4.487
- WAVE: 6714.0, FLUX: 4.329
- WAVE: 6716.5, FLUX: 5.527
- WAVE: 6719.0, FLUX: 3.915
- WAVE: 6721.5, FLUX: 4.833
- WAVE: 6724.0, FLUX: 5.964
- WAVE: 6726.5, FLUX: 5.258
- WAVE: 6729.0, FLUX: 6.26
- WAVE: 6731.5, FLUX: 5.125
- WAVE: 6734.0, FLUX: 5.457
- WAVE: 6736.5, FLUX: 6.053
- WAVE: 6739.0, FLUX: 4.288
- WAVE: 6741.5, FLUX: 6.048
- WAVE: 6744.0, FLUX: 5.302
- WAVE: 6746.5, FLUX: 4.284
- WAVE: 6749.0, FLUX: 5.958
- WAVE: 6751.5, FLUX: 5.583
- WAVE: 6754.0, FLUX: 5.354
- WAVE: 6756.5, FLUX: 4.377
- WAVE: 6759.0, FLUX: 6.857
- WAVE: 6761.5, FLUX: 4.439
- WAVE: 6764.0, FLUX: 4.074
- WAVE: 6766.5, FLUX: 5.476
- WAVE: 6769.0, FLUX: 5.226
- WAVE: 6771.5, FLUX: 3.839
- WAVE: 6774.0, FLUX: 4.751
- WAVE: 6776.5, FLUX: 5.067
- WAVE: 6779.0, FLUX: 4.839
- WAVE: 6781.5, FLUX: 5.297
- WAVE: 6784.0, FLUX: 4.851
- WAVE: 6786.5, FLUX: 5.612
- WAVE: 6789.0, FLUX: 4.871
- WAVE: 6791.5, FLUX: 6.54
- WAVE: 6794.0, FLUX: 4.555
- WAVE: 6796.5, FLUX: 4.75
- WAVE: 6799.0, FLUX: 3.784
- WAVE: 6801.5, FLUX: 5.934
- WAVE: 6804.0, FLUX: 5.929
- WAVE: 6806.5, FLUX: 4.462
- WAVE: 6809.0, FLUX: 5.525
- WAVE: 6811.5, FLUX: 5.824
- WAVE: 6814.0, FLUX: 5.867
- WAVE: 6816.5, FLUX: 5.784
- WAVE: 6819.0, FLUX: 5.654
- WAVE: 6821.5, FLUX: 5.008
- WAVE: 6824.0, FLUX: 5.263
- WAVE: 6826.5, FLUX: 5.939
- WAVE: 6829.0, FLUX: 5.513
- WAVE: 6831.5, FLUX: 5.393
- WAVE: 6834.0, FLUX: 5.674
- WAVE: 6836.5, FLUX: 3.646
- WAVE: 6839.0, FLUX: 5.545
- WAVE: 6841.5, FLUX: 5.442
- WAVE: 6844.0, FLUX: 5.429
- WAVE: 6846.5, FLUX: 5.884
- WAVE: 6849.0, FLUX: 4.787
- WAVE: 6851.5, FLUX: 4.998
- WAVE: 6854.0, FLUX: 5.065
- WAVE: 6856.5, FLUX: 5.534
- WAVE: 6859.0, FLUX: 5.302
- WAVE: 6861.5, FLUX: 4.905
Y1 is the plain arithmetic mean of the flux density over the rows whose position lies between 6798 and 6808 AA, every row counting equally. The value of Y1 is 5.0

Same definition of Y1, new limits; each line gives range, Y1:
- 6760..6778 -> 4.7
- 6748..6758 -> 5.3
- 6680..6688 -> 5.0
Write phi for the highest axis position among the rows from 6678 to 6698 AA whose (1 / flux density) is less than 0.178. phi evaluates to 6694.0 AA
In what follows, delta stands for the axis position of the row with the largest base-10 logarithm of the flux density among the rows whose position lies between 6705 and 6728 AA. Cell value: 6724.0 AA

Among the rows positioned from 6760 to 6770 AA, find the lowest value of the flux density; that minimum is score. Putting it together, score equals 4.074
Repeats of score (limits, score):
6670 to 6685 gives 4.33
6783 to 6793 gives 4.851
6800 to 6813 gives 4.462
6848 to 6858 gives 4.787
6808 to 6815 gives 5.525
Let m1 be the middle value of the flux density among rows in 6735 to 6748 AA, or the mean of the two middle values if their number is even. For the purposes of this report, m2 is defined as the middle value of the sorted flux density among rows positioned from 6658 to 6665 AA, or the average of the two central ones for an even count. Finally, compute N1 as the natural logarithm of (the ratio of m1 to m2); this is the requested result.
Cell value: 0.056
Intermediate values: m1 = 5.30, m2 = 5.0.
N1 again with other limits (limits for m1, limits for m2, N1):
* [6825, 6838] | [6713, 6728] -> 0.089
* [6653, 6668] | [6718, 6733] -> -0.037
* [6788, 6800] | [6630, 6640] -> -0.132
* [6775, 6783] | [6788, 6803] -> 0.052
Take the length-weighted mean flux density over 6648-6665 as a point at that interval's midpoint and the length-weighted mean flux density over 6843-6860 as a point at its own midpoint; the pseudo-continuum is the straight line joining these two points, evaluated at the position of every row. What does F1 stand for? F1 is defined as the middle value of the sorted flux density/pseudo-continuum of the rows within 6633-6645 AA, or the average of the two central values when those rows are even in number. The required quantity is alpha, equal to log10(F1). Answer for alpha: 0.03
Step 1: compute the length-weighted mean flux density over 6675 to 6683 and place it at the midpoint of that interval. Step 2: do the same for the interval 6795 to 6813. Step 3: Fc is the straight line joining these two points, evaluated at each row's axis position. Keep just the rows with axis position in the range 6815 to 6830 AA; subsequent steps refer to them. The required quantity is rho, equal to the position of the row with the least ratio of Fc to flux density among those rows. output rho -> 6826.5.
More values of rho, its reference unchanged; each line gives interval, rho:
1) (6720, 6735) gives 6729.0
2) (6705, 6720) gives 6716.5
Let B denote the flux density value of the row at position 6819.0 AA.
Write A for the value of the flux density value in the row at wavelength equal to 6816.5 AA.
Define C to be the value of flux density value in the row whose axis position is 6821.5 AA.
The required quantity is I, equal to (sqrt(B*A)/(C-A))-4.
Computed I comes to -11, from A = 5.784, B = 5.654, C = 5.008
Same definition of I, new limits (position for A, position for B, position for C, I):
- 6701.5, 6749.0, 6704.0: 2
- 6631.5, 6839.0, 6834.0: 4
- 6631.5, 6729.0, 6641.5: 10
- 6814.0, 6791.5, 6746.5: -8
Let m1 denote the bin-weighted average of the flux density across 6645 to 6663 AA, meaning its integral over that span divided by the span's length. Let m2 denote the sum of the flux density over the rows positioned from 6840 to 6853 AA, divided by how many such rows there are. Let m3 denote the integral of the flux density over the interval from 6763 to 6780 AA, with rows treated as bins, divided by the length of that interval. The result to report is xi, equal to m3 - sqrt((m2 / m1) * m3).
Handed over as 2.5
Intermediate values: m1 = 5.1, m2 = 5.3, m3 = 4.76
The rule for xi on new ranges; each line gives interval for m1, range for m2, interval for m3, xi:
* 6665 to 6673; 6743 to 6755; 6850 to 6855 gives 2.8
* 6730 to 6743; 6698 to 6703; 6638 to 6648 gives 3.1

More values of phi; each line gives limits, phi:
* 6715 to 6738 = 6736.5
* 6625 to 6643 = 6639.0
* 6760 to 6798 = 6791.5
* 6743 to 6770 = 6759.0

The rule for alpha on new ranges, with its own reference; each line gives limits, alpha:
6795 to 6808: -0.04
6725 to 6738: 0.03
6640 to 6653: 0.01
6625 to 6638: 0.04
